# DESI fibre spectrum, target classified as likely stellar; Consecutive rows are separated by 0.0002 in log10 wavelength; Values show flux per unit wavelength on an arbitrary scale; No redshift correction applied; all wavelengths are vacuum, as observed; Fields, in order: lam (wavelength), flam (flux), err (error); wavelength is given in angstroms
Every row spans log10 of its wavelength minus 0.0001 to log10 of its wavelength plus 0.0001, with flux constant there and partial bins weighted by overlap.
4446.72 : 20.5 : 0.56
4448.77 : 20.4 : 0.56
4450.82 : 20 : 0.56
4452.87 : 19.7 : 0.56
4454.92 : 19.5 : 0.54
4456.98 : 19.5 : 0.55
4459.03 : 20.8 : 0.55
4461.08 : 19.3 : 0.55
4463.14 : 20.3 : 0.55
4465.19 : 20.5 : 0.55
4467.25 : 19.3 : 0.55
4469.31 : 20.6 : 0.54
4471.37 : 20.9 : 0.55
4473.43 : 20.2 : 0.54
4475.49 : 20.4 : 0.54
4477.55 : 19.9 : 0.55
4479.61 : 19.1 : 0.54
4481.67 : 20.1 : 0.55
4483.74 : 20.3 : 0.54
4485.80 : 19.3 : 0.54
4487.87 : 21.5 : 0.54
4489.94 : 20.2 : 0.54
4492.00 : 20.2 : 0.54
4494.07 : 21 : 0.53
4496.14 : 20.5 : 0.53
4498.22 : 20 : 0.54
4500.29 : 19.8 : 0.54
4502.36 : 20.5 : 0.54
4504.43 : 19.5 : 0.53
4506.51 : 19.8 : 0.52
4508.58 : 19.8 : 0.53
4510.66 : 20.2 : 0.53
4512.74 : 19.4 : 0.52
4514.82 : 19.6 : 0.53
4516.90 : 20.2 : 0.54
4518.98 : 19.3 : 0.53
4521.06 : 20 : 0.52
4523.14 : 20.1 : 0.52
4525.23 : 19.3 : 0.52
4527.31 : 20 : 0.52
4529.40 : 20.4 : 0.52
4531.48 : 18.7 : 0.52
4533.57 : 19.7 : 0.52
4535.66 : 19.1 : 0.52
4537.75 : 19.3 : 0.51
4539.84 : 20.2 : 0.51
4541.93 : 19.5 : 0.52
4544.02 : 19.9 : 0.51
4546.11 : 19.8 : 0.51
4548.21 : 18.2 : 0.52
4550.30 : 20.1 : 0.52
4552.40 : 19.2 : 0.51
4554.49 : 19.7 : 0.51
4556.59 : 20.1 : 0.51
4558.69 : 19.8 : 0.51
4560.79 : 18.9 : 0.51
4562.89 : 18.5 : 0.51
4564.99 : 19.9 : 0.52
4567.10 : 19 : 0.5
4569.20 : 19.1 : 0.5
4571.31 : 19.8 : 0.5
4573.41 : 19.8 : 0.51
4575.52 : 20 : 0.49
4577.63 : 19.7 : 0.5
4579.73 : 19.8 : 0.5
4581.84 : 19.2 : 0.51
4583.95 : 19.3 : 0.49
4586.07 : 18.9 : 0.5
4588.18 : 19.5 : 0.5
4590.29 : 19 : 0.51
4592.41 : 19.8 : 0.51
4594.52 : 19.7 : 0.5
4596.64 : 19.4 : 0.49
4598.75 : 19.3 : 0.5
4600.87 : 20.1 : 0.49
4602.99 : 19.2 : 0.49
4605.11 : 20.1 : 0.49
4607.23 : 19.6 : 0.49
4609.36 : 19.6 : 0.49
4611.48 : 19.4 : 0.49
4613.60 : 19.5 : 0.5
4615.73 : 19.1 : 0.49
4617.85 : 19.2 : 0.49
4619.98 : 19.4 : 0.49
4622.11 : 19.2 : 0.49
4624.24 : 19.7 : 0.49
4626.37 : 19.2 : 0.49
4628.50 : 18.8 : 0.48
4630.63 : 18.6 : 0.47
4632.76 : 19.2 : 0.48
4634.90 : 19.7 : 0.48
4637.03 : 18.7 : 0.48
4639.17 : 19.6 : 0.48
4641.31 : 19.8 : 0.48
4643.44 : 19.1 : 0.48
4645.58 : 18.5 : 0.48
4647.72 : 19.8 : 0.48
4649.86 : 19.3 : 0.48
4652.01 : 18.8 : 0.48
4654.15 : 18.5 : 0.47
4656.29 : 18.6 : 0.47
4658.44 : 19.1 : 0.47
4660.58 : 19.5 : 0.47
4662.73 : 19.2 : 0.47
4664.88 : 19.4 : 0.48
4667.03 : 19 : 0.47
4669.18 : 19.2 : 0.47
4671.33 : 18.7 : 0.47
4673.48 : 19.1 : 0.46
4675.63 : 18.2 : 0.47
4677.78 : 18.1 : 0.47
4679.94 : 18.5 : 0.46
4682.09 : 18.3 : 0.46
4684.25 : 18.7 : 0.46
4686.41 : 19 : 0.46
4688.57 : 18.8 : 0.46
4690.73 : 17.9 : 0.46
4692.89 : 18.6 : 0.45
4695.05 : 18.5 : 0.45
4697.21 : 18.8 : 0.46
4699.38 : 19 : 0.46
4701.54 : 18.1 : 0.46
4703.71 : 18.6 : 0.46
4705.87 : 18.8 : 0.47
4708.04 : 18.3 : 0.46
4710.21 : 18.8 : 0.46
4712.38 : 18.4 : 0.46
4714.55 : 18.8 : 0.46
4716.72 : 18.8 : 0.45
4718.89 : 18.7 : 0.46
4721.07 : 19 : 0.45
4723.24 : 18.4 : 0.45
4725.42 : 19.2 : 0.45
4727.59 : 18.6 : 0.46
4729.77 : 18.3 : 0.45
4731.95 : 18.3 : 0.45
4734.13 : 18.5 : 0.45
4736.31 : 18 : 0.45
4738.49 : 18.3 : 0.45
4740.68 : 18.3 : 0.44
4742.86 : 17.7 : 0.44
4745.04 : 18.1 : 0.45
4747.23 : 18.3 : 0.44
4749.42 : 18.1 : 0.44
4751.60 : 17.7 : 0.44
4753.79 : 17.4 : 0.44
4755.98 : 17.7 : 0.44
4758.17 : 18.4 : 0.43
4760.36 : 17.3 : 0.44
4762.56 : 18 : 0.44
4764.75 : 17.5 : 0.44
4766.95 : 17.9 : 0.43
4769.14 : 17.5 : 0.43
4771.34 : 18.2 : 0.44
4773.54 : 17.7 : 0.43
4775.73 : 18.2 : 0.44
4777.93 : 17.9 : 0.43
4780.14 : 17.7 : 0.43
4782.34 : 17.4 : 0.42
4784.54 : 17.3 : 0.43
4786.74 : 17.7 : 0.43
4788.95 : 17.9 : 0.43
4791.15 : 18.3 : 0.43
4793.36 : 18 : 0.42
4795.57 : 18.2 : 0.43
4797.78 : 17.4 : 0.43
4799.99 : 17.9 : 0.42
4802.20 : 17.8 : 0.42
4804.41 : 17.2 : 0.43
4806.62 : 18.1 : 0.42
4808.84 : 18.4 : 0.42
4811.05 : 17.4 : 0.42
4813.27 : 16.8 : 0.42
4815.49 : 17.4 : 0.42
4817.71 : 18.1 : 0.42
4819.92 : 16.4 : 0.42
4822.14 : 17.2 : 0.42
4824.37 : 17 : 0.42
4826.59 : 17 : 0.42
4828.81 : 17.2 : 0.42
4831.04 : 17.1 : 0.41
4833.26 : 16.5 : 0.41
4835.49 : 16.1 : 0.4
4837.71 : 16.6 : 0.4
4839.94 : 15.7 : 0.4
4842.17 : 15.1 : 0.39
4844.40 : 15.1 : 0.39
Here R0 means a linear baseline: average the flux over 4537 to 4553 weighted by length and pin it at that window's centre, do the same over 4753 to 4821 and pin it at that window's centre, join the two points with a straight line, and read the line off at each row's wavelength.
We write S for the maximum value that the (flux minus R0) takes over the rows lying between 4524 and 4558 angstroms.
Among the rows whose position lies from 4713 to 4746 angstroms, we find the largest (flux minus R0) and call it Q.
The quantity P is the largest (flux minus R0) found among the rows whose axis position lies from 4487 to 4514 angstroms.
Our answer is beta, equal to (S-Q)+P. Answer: 1.3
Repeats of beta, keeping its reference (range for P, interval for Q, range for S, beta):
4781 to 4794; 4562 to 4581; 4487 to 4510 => 1.5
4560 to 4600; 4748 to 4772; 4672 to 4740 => 1.2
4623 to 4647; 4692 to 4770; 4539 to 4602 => 0.9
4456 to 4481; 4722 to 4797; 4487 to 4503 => 1.3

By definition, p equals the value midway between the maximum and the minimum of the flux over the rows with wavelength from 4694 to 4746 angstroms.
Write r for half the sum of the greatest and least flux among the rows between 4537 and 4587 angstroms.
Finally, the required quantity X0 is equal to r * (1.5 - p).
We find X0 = -325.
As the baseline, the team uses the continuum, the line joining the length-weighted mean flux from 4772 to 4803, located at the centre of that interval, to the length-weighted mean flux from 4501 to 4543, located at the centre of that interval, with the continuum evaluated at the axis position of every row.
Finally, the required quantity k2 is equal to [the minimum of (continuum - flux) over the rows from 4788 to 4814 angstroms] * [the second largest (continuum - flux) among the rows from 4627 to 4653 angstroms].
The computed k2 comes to -0.25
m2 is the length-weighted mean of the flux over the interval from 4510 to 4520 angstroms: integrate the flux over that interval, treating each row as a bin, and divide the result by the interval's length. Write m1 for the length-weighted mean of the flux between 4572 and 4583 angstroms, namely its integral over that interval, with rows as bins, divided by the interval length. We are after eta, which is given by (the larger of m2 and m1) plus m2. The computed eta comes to 39.4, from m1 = 19.7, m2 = 19.7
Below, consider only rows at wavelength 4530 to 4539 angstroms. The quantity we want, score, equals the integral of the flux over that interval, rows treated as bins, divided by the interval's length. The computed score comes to 19.3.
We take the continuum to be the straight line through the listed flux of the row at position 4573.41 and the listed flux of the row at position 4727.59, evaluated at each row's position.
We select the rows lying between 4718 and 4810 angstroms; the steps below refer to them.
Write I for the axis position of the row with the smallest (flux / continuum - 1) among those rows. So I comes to 4760.36 angstroms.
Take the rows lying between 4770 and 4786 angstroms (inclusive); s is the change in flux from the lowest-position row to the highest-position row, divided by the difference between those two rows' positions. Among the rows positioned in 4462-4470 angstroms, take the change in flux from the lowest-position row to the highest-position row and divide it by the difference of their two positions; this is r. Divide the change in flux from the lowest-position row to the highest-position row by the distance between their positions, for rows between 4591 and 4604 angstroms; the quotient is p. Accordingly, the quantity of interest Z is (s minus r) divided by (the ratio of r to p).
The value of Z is 0.14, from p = -0.057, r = 0.05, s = -0.068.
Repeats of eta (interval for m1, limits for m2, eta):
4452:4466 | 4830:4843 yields 36.1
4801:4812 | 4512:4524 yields 39.6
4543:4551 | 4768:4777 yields 37.4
